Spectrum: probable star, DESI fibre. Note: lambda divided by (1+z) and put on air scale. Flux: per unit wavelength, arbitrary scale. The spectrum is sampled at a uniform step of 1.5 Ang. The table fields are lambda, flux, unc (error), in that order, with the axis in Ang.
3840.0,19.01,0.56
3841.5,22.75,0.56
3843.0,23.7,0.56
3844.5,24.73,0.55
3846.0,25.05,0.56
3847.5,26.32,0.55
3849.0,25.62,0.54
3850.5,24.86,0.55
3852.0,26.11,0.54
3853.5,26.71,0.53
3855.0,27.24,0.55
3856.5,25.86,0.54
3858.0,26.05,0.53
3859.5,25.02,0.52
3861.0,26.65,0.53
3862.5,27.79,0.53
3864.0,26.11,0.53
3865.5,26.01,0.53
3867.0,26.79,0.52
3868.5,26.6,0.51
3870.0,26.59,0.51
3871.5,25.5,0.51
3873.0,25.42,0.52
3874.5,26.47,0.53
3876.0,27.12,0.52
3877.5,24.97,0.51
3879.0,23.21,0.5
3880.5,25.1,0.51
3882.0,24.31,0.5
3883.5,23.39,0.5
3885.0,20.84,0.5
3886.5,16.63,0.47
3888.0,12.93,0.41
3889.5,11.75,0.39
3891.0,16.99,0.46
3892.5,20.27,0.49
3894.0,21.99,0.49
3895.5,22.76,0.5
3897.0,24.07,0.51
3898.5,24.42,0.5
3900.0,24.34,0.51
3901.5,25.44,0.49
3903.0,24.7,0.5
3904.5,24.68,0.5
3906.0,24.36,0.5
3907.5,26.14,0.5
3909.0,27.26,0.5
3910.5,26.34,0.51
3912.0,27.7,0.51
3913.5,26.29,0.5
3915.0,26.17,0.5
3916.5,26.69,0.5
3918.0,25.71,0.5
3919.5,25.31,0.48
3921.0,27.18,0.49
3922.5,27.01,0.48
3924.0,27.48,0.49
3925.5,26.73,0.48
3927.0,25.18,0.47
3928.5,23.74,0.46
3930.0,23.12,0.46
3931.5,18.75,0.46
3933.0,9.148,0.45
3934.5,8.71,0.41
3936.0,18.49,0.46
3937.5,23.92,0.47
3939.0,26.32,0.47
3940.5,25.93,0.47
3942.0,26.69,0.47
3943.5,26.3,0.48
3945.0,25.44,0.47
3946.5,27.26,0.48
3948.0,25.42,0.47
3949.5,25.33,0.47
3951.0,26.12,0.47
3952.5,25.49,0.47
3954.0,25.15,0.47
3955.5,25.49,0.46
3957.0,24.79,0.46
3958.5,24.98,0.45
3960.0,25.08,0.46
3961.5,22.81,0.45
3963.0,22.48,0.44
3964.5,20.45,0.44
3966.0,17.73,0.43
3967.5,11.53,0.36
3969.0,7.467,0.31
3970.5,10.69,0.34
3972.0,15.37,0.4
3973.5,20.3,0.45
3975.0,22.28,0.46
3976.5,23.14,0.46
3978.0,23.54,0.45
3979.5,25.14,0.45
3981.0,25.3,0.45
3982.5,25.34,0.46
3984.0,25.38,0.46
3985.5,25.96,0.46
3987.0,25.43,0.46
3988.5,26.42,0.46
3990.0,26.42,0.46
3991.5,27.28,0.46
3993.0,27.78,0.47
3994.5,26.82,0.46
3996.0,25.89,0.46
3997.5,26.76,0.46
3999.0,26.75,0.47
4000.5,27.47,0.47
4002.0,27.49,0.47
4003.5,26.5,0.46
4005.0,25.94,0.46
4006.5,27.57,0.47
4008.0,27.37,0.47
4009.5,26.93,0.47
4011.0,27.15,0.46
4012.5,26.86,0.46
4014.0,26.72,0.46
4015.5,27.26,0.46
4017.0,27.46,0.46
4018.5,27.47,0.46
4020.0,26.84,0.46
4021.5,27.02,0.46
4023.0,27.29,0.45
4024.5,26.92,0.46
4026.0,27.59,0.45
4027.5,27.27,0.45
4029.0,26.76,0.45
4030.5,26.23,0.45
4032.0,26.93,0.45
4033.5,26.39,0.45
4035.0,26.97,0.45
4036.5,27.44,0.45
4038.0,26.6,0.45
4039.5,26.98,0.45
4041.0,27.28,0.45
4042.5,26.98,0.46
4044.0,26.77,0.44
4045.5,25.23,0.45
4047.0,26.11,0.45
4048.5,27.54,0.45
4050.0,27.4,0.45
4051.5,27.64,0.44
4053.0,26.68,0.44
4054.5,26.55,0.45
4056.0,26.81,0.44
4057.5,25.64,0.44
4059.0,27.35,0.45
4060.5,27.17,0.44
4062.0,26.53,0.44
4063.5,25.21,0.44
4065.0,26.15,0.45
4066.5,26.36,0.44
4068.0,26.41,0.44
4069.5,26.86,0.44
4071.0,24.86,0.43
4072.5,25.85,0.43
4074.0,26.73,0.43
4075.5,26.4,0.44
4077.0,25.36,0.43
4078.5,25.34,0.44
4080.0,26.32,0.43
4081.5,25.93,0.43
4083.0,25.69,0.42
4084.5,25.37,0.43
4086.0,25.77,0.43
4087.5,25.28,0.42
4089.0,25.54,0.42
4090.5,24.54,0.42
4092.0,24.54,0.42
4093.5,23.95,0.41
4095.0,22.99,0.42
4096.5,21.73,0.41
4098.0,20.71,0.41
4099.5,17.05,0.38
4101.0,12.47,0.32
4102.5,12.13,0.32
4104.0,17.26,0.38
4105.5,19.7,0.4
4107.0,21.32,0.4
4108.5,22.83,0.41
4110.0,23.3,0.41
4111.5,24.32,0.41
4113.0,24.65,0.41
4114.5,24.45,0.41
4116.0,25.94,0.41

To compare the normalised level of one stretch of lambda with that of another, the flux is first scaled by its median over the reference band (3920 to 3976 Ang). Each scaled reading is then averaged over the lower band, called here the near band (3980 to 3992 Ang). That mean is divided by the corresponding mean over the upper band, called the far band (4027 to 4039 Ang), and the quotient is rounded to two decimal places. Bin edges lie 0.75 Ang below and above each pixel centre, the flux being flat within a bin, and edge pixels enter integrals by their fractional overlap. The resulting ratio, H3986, 0.97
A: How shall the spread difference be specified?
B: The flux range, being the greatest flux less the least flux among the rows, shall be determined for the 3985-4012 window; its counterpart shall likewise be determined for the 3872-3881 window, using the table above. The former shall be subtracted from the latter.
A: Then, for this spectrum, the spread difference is 1.6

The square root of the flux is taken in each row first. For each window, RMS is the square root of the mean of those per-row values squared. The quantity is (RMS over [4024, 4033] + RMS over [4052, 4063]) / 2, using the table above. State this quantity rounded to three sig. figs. 5.18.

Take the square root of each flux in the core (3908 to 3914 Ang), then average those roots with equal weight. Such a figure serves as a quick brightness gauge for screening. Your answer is 5.19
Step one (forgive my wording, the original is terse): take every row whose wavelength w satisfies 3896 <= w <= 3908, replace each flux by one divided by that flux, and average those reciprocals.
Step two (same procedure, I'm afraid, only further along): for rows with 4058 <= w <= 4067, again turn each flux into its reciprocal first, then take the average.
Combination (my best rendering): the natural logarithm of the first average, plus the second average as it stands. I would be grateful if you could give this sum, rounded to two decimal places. -3.17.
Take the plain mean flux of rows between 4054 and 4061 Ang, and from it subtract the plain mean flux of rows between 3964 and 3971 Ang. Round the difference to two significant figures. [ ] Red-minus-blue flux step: 13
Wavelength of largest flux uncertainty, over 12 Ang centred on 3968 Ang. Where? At 3973.5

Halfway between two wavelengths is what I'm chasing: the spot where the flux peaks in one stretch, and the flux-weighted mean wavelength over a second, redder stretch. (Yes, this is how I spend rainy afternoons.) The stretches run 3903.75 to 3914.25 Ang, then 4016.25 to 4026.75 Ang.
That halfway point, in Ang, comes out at 3966.7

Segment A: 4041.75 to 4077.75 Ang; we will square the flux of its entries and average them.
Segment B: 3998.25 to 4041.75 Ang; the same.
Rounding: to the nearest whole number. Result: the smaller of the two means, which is 700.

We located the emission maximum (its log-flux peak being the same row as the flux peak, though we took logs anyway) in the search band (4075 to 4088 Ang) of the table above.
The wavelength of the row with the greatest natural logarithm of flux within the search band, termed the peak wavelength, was 4075.5 Ang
